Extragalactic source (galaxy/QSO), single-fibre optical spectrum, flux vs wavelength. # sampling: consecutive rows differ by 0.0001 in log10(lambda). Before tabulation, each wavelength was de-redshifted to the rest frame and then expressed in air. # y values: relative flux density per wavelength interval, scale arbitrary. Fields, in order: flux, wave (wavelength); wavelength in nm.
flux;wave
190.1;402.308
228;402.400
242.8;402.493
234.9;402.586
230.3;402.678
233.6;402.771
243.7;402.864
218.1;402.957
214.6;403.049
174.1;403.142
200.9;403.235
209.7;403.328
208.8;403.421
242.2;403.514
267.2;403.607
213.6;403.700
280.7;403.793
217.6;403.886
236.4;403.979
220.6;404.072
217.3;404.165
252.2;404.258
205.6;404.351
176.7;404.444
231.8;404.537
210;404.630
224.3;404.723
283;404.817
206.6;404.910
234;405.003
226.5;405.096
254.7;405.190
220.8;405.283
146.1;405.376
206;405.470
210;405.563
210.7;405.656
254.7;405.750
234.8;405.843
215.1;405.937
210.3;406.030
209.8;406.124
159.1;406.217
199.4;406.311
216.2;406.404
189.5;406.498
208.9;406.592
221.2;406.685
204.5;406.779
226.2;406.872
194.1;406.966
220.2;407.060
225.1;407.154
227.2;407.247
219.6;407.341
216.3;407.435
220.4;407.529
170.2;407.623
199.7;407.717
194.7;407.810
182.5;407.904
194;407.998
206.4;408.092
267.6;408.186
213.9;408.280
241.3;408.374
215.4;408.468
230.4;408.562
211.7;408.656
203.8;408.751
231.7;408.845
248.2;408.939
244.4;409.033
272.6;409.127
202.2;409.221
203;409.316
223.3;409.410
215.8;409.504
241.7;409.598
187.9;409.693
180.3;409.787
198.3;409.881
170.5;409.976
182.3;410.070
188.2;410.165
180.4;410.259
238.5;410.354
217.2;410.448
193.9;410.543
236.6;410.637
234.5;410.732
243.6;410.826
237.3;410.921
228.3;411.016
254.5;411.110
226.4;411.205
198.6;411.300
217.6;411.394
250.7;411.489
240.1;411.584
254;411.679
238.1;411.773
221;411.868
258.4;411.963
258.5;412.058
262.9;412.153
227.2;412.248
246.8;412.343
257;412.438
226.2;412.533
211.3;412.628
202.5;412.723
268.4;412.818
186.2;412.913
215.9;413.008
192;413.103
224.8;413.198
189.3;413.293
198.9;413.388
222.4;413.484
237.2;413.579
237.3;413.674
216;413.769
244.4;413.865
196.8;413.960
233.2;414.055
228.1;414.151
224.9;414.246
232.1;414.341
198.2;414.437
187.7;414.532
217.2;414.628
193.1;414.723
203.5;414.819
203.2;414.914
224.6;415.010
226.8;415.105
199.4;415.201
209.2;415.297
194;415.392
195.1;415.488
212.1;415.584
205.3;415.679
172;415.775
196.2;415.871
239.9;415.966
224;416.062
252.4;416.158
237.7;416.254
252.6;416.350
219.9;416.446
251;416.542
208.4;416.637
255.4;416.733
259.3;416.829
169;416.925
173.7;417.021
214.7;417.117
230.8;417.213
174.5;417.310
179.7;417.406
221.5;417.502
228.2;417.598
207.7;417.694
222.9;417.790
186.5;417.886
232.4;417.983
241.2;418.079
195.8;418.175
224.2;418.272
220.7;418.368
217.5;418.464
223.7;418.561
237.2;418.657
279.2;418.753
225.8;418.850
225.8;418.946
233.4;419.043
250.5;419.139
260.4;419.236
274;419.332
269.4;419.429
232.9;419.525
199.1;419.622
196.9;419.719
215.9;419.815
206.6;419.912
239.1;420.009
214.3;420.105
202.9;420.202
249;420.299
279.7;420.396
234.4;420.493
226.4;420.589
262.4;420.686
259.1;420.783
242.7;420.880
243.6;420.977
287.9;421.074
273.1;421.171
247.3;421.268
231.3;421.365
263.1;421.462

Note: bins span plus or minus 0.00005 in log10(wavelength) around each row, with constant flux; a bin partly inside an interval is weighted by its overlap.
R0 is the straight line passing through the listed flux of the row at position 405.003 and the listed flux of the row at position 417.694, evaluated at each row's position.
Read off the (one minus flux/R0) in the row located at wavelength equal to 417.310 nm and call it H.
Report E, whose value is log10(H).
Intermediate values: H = 0.16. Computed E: -0.8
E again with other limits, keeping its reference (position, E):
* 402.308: -0.7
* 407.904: -0.7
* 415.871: -1.1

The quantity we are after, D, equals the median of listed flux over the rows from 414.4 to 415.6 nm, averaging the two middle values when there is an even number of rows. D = 203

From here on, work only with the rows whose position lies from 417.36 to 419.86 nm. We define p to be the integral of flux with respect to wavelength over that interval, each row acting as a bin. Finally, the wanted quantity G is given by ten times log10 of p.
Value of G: 27.5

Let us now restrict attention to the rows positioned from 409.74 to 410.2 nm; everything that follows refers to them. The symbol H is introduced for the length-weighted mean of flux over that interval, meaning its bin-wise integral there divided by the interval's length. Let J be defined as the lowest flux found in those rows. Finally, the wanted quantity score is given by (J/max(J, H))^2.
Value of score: 0.86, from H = 184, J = 170.5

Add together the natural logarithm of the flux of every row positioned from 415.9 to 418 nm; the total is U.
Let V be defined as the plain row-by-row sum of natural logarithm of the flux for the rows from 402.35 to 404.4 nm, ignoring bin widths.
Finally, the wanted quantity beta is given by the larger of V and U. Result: 119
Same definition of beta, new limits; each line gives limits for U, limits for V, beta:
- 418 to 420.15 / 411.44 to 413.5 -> 120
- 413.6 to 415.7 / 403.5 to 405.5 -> 119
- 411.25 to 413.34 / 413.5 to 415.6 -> 119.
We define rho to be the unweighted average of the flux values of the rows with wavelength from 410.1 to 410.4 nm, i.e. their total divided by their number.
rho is 202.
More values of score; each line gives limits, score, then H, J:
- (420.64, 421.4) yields 0.82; 256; 231.3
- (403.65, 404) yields 0.81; 237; 213.6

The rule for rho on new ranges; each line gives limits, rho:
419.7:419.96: 206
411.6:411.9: 238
